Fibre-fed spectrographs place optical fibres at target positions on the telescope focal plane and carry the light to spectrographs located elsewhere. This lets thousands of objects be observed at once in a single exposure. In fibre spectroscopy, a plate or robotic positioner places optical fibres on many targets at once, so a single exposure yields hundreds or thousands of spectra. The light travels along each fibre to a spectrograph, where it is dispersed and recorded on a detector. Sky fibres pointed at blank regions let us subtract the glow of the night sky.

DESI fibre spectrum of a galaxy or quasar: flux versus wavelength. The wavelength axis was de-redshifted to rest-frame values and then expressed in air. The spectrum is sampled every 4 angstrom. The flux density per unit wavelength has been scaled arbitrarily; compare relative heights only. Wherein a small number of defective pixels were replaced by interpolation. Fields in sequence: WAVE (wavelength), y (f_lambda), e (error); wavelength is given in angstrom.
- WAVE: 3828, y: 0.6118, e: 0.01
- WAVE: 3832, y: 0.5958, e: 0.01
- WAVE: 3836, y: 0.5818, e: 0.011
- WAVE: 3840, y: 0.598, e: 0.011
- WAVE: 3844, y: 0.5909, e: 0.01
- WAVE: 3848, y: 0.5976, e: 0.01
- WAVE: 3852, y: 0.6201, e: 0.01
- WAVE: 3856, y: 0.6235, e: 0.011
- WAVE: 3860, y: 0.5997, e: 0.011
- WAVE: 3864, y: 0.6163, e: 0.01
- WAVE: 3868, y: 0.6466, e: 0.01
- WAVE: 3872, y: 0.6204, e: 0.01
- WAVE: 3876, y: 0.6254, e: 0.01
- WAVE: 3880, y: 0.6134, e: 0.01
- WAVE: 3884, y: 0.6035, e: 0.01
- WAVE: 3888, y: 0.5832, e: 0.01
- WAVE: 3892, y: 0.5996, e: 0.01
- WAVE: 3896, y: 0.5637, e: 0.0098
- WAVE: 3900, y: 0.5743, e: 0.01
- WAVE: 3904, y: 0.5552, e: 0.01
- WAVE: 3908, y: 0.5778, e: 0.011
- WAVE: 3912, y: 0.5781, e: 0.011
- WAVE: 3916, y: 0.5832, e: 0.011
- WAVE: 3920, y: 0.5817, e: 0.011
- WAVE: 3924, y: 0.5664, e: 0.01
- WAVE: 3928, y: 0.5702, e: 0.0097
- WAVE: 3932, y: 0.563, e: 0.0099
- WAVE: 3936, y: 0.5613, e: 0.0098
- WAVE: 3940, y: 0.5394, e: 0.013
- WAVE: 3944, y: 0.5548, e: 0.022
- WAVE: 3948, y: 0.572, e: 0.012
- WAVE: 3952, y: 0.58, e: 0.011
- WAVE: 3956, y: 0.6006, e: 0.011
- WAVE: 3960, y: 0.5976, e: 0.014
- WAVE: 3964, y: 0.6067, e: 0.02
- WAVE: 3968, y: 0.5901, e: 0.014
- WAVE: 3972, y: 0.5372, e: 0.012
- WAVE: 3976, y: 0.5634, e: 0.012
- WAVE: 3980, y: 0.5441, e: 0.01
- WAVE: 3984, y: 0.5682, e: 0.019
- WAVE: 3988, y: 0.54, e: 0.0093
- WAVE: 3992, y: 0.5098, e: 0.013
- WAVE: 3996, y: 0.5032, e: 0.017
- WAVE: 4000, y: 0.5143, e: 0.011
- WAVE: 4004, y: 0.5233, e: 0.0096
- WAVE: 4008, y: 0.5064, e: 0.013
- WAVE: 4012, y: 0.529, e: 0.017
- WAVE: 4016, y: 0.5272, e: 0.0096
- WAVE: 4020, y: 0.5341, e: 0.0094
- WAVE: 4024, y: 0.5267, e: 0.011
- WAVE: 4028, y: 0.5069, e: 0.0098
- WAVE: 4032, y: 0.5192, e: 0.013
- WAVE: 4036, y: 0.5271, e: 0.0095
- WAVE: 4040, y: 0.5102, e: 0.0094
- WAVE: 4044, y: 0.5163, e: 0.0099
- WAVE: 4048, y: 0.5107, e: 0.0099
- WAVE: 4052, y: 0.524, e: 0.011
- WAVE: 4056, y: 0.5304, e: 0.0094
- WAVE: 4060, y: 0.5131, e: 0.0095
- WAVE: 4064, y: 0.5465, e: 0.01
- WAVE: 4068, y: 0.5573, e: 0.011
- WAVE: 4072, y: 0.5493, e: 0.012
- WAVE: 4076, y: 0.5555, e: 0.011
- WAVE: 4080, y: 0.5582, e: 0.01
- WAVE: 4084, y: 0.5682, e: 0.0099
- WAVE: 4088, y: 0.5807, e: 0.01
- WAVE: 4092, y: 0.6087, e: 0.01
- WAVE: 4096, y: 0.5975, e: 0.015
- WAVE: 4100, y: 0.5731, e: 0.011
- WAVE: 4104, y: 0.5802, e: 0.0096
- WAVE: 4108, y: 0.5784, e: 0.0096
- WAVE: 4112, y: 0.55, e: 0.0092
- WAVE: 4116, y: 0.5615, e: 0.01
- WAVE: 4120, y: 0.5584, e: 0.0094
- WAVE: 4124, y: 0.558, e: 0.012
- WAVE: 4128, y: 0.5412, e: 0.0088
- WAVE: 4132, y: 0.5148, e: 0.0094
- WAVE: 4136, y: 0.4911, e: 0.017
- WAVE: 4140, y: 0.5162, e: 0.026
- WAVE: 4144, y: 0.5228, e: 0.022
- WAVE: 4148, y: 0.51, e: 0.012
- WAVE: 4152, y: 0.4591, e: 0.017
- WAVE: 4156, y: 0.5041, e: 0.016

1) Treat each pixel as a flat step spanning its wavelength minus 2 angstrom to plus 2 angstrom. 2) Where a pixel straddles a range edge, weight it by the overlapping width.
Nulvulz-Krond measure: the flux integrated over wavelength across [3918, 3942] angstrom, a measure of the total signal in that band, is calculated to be 13.5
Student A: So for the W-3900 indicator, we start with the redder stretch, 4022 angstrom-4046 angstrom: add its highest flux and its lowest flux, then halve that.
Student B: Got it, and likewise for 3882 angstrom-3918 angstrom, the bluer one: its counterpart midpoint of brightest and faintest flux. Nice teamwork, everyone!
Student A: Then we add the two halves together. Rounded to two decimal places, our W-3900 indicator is 1.10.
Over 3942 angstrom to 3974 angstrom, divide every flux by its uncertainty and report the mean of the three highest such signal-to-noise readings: 51.7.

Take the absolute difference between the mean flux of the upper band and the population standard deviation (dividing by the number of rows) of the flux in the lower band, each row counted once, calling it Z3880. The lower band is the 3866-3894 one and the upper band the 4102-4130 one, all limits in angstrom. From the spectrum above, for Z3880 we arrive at 0.542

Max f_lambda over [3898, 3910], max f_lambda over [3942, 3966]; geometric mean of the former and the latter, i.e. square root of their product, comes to 0.592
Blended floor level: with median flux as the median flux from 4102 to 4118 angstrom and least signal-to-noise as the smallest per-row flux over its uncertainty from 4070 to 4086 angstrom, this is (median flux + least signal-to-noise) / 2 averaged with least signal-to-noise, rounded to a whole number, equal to 34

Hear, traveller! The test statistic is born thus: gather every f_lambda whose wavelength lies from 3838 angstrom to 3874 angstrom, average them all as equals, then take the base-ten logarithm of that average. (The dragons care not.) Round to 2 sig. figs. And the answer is -0.21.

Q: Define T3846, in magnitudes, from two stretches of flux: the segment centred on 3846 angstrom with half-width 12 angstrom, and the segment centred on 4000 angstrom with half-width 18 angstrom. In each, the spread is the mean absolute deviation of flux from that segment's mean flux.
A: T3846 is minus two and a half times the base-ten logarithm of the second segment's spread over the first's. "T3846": -0.11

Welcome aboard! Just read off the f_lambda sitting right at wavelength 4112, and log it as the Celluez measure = 0.55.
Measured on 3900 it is 0.5743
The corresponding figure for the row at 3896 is 0.5637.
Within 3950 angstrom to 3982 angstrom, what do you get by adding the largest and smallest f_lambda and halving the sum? 0.572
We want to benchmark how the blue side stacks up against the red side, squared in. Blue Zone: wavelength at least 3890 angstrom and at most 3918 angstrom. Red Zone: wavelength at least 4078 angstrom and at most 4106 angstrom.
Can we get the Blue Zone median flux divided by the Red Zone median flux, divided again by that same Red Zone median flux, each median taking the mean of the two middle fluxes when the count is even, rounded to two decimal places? 1.72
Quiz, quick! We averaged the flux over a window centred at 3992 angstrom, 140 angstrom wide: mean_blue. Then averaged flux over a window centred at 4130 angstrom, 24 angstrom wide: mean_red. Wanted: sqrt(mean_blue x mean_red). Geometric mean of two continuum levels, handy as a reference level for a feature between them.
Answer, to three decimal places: 0.536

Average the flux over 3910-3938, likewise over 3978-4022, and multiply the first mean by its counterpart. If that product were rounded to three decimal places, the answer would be 0.302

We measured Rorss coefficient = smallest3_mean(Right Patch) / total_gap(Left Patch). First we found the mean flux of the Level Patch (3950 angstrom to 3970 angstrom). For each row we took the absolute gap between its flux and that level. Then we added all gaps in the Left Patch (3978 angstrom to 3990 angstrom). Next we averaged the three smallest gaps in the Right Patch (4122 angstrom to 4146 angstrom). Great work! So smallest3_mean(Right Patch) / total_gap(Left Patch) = 0.41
